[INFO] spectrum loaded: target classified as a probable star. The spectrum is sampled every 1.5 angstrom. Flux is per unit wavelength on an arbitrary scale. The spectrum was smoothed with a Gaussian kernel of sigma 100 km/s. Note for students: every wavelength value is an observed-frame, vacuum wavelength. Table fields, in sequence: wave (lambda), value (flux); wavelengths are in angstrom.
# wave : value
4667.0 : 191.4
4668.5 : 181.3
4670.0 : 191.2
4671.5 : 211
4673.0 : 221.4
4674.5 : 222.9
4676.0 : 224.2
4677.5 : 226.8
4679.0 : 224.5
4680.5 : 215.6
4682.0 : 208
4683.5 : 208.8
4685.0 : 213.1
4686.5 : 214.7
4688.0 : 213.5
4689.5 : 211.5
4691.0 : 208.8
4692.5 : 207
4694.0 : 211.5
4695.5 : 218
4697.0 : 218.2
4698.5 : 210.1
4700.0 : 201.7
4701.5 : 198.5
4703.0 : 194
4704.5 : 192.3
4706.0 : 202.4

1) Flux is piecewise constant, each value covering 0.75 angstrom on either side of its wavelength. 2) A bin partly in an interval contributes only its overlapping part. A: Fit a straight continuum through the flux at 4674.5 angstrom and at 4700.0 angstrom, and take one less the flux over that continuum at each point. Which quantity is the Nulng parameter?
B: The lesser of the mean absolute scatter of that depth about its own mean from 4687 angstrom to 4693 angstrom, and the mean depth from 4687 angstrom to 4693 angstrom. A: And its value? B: -0.002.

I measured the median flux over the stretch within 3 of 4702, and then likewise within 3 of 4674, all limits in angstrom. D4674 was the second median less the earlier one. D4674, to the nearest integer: 26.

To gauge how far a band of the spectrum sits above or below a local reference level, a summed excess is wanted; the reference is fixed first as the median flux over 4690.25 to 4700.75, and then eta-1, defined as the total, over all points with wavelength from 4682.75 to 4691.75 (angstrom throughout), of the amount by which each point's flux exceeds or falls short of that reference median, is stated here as 10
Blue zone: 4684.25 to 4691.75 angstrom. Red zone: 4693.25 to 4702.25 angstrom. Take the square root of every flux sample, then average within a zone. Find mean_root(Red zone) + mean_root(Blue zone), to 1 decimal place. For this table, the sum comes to 29.0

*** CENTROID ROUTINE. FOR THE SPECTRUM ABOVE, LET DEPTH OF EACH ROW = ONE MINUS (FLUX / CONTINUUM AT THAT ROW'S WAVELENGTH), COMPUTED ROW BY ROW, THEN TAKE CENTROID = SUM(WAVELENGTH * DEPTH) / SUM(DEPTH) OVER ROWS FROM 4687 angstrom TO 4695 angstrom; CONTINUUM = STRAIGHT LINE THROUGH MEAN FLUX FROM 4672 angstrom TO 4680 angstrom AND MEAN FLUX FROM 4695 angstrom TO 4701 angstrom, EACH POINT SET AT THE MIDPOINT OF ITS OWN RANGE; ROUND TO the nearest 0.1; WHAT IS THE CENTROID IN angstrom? 4691.0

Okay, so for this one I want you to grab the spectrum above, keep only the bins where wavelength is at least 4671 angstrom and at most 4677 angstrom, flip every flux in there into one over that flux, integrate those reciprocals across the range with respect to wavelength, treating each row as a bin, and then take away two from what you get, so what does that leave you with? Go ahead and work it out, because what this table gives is -1.97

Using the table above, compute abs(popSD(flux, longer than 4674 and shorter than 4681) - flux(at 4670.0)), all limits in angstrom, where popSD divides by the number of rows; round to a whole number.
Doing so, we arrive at 187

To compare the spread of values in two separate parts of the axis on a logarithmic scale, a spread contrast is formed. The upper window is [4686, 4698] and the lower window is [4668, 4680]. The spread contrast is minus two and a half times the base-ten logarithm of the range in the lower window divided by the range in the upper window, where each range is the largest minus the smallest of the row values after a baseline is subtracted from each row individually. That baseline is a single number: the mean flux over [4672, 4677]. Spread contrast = -1.52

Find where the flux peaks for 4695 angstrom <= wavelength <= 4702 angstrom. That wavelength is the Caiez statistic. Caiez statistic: 4697.0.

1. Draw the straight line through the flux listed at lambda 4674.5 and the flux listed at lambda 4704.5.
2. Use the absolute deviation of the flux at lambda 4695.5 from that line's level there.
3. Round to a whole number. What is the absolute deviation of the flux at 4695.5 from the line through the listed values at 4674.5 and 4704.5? 17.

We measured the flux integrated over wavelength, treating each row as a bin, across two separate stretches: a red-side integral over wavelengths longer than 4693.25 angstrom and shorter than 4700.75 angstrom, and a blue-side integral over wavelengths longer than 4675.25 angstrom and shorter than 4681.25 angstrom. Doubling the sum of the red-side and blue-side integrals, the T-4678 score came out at 5852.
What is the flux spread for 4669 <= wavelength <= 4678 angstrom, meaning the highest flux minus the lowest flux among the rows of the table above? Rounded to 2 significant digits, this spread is 36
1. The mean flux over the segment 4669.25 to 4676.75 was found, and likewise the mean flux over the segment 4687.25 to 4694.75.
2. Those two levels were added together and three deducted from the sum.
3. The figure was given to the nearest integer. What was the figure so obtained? 422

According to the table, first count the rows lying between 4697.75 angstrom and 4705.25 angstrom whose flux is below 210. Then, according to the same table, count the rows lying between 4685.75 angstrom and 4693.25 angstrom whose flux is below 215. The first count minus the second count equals -1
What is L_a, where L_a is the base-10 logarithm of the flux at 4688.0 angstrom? 2.33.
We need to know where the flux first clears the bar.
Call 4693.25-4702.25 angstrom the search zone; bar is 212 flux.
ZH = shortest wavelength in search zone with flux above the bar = 4695.5 angstrom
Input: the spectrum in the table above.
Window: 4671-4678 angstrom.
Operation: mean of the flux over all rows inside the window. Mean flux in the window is 221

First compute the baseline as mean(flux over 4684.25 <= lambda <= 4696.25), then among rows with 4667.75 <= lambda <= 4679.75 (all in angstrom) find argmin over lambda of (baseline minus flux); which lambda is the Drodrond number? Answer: 4677.5 angstrom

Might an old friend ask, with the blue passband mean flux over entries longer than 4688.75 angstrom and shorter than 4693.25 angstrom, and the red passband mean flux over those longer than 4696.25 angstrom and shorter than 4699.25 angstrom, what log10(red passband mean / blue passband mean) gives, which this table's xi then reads 0.010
